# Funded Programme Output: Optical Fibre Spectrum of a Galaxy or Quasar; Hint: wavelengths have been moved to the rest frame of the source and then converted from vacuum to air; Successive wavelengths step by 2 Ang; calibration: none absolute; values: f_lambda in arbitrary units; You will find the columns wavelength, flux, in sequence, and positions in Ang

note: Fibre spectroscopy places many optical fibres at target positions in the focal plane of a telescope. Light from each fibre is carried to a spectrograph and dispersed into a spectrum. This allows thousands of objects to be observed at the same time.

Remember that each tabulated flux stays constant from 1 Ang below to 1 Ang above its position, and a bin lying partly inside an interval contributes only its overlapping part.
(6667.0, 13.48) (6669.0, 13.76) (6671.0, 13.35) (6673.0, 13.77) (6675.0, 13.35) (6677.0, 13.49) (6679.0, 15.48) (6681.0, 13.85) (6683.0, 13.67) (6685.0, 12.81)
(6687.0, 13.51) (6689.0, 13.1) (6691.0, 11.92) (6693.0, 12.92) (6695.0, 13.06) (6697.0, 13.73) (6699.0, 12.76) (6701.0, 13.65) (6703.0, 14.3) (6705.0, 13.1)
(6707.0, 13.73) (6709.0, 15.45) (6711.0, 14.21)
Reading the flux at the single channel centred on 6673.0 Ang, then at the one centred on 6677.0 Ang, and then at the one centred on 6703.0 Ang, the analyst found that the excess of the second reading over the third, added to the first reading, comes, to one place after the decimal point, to 13.0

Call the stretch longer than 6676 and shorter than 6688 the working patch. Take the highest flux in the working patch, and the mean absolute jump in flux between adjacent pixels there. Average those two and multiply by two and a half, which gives 20.69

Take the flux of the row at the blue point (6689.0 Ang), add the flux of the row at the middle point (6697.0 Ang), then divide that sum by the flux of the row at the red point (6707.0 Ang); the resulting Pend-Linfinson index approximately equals 1.95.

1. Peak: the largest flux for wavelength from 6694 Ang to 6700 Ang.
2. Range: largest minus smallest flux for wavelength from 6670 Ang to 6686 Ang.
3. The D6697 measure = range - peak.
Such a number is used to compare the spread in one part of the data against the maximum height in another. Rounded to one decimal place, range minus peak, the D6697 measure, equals -11.1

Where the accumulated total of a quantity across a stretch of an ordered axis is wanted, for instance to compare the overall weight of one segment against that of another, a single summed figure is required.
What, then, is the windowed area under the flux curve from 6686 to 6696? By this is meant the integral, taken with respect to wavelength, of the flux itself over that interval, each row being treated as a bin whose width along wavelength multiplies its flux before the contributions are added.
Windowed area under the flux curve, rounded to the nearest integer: 129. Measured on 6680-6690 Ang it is 134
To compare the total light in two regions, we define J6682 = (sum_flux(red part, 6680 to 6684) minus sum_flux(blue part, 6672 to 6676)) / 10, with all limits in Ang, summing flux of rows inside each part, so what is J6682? 0.04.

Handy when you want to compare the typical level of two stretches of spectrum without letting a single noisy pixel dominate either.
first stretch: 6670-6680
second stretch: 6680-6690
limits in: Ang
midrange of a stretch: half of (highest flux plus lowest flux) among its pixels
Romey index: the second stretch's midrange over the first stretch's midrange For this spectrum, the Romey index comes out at 0.92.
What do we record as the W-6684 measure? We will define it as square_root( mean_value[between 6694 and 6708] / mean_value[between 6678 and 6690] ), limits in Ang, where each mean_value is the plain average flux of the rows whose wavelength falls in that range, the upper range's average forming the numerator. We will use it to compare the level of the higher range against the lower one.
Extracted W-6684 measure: 0.99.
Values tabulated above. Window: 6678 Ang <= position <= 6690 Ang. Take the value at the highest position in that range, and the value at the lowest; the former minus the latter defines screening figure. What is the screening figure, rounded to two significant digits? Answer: -2.4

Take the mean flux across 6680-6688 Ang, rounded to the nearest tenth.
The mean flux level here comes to 13.5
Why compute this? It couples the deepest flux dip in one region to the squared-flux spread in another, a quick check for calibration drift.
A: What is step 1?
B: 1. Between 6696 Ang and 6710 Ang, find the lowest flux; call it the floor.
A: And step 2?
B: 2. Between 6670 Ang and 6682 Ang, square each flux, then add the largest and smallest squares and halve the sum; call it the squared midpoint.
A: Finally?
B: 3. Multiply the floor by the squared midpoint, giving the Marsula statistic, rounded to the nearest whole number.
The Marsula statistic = 2666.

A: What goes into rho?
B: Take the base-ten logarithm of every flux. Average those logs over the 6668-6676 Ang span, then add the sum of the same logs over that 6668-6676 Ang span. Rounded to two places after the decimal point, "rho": 5.66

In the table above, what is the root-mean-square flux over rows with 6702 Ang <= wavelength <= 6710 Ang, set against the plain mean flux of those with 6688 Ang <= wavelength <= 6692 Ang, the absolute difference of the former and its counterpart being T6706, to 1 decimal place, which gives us 1.7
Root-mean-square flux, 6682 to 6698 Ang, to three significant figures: 13.1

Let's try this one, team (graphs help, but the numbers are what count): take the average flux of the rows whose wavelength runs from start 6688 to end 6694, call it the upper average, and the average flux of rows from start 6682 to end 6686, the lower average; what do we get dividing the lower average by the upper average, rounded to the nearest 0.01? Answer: 1.05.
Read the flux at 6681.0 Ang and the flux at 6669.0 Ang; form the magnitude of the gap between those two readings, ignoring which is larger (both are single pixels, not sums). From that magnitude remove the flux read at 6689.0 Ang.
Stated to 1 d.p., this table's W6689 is -13.0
